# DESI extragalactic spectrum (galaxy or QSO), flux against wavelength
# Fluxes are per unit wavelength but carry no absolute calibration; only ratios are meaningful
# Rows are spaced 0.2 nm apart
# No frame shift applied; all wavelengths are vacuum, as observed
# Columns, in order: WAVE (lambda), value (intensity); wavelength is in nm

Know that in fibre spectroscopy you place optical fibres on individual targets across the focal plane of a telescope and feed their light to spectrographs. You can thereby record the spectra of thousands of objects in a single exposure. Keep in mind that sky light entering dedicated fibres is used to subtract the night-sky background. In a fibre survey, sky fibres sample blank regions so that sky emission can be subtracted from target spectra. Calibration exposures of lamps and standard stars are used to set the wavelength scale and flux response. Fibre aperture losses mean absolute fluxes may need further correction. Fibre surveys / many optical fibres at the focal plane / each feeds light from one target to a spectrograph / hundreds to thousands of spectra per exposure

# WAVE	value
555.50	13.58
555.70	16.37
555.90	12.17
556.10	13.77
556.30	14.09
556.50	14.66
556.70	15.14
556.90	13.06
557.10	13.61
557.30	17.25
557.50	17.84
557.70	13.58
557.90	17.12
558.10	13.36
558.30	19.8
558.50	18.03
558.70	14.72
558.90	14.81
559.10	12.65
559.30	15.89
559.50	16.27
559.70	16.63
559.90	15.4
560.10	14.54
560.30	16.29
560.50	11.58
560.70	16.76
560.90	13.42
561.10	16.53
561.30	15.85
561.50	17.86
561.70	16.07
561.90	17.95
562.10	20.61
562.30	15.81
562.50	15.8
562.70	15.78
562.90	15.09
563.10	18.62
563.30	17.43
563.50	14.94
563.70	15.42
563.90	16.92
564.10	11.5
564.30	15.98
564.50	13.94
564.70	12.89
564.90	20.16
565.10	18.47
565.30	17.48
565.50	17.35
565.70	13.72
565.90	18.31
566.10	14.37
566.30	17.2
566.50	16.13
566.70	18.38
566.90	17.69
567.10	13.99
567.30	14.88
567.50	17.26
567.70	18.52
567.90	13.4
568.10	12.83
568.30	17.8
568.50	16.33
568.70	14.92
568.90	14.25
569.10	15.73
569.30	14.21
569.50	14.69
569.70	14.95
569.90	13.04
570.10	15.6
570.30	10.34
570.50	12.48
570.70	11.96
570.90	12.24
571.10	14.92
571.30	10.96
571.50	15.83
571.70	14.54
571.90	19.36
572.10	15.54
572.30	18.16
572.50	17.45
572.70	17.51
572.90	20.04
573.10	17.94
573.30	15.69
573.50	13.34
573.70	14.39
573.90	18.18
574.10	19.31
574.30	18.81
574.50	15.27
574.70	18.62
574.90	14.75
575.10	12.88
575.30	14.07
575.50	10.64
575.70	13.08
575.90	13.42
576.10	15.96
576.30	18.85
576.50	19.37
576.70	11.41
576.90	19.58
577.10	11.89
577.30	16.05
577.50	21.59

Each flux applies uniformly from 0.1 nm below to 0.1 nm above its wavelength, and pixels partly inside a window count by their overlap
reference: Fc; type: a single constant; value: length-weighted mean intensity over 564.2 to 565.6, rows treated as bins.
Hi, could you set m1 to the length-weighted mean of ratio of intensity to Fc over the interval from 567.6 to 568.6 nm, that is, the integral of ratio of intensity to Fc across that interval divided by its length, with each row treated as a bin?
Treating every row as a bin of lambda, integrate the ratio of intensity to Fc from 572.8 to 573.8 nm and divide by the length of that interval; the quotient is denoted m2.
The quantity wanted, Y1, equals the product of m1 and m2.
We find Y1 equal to 0.93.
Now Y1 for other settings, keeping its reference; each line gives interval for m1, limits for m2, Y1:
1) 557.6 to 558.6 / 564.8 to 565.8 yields 1.04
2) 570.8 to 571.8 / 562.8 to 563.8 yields 0.81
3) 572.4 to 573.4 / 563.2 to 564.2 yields 0.98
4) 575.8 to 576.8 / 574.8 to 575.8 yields 0.75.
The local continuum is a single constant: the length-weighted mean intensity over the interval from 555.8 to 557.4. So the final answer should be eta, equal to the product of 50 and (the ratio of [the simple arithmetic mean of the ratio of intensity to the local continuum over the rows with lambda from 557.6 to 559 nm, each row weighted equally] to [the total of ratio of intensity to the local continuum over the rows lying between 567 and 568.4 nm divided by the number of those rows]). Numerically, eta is 51.3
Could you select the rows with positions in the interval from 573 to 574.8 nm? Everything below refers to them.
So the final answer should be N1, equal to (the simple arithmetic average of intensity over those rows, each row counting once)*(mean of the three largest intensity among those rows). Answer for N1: 318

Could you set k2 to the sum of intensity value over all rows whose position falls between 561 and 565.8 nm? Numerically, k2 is 392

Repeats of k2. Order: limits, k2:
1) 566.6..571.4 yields 351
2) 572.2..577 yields 389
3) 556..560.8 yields 367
